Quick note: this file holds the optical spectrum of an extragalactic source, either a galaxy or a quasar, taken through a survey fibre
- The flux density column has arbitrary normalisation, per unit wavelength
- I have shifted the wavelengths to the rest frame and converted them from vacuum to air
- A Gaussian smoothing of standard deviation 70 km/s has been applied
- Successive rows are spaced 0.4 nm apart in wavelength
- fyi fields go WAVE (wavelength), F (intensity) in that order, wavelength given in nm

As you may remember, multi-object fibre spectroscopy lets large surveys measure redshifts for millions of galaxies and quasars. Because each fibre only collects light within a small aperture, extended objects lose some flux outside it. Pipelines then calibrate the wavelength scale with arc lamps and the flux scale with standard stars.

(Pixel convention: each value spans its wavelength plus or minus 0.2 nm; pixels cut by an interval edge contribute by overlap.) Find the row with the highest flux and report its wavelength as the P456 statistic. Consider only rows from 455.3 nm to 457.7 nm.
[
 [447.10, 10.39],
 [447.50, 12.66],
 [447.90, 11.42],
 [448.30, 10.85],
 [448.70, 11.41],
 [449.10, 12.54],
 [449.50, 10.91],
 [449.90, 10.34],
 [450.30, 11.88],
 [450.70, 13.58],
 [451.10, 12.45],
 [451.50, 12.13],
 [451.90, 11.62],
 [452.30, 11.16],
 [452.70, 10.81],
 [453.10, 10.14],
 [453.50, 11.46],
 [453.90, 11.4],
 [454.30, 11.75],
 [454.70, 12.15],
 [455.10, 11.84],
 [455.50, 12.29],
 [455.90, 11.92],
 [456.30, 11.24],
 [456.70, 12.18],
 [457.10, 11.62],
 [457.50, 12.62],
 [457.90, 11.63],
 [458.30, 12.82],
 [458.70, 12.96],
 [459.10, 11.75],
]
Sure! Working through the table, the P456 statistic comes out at 457.50 nm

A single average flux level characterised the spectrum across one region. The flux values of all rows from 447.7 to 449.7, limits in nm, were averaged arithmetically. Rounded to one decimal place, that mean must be 11.4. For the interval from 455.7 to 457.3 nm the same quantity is 11.7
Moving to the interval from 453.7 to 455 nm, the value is 11.8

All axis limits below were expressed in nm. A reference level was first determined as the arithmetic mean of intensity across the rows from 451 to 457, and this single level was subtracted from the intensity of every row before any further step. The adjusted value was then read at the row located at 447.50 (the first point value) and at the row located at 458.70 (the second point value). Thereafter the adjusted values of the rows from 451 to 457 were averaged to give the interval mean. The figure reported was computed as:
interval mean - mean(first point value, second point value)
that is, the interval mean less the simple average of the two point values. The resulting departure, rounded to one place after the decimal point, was -1.2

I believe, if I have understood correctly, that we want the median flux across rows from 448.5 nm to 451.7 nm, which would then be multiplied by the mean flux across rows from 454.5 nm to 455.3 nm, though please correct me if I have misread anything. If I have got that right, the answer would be 144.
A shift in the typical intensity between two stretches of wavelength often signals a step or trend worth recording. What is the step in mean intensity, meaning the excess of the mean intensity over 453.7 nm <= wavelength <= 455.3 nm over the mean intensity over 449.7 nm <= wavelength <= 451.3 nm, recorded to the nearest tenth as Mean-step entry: -0.3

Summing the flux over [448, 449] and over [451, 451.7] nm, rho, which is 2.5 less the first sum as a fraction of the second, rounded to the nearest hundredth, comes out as 1.59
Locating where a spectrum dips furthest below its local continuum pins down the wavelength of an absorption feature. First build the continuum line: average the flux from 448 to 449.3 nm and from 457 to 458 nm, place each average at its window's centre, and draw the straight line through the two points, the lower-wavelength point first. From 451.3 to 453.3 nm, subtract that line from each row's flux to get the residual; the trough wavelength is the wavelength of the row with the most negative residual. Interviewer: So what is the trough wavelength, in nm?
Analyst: 453.10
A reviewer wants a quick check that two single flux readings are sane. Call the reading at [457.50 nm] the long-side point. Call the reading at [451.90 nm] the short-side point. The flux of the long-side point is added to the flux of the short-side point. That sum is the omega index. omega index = 24.2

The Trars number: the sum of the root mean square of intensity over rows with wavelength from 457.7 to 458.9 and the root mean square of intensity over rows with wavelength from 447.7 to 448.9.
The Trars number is 23.7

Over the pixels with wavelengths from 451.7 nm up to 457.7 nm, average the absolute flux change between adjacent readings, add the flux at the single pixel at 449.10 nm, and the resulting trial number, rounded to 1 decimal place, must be 13.1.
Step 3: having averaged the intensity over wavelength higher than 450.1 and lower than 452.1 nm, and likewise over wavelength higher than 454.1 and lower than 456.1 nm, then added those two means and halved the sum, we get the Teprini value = 12.2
